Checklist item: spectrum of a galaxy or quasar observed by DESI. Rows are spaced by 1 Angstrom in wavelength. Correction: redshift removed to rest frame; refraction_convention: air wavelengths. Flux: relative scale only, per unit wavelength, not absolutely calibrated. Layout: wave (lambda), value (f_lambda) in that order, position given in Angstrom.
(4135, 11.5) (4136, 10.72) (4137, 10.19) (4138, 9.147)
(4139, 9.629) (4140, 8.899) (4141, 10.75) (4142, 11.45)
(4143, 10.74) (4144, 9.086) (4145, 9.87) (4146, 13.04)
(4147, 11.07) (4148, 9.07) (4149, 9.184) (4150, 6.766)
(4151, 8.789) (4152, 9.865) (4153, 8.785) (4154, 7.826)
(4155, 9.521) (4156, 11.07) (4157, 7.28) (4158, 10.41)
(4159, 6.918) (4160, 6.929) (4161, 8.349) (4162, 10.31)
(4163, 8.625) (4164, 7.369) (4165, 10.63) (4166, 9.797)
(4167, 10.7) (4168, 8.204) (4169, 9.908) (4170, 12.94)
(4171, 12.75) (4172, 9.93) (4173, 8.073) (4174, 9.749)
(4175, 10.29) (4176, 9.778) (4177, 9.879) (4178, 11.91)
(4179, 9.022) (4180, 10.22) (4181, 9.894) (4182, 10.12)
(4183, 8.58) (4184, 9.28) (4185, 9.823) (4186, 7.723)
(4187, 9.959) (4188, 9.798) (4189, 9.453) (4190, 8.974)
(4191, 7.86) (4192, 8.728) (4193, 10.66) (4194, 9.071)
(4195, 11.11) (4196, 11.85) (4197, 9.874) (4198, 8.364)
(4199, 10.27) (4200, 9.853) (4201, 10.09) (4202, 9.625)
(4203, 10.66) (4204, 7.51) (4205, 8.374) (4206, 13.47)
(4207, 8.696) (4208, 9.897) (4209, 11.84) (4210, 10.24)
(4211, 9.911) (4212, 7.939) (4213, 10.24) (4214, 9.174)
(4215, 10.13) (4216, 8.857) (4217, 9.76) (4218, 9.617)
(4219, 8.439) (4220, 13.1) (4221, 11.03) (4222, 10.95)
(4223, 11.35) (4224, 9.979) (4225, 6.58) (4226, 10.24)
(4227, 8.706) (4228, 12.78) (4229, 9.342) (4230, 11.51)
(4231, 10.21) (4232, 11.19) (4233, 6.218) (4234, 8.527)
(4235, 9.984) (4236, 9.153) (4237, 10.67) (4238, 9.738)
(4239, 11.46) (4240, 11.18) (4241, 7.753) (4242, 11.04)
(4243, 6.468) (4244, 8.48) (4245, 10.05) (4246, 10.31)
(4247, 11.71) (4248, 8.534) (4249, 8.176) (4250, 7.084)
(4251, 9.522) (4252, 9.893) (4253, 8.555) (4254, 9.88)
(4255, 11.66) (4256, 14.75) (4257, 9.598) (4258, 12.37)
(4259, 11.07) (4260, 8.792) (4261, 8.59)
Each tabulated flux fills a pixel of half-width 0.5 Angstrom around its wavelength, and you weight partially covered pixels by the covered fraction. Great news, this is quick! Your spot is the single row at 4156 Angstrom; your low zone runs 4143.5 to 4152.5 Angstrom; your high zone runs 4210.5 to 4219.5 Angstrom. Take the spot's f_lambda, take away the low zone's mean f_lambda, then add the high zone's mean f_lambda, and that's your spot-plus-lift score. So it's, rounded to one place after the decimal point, 10.8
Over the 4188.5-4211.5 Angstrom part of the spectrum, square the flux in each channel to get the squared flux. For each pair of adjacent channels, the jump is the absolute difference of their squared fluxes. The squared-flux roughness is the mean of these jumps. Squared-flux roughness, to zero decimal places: 32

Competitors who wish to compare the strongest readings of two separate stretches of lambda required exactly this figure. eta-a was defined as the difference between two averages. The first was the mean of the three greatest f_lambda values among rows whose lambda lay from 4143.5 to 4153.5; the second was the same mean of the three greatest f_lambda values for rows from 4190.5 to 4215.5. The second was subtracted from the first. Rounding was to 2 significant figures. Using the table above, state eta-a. -1.1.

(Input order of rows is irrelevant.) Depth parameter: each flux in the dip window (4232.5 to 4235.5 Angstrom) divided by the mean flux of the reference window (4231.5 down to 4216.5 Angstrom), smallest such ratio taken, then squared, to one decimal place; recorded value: 0.4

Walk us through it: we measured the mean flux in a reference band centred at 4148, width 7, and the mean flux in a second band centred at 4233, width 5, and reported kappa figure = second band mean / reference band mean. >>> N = 0.95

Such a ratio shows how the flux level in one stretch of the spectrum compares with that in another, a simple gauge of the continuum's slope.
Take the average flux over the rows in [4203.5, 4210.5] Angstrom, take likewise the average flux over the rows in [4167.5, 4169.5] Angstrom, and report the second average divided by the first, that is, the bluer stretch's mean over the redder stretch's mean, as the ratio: 0.91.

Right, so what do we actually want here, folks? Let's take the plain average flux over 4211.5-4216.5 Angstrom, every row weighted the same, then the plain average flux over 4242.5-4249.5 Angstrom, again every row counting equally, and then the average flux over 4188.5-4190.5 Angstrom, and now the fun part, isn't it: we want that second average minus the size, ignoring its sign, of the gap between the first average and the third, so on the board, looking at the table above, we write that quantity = 9.0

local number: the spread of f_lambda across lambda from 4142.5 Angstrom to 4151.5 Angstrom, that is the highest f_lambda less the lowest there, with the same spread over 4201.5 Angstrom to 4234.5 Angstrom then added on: 13.5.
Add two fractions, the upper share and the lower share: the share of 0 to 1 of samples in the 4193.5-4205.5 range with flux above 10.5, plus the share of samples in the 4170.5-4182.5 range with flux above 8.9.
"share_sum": 1.17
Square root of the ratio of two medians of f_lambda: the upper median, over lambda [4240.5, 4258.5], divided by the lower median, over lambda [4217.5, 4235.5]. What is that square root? 0.982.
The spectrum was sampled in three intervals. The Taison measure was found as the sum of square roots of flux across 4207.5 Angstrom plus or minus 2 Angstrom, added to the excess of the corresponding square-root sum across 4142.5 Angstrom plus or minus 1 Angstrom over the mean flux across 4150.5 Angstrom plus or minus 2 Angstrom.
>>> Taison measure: 11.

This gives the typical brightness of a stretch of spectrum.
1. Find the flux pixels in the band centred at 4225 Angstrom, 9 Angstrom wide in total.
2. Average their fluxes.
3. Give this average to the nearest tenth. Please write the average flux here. 10.1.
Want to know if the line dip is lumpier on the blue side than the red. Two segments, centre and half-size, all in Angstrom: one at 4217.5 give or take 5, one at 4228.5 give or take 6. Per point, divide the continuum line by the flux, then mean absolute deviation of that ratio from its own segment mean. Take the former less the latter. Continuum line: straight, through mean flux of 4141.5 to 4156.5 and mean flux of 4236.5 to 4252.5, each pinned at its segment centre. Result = -0.09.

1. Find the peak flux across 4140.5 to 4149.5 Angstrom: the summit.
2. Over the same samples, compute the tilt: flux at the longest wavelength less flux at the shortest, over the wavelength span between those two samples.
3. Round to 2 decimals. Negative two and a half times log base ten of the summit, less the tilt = -2.59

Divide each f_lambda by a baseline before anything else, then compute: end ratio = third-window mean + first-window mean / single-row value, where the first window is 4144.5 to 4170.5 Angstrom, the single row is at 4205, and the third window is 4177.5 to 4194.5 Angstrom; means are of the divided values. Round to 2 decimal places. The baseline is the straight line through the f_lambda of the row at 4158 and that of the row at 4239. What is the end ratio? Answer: 2.06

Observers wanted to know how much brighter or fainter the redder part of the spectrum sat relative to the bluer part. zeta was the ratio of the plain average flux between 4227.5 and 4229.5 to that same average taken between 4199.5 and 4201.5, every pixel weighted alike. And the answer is 1.11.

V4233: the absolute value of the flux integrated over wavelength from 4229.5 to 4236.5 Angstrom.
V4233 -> 67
